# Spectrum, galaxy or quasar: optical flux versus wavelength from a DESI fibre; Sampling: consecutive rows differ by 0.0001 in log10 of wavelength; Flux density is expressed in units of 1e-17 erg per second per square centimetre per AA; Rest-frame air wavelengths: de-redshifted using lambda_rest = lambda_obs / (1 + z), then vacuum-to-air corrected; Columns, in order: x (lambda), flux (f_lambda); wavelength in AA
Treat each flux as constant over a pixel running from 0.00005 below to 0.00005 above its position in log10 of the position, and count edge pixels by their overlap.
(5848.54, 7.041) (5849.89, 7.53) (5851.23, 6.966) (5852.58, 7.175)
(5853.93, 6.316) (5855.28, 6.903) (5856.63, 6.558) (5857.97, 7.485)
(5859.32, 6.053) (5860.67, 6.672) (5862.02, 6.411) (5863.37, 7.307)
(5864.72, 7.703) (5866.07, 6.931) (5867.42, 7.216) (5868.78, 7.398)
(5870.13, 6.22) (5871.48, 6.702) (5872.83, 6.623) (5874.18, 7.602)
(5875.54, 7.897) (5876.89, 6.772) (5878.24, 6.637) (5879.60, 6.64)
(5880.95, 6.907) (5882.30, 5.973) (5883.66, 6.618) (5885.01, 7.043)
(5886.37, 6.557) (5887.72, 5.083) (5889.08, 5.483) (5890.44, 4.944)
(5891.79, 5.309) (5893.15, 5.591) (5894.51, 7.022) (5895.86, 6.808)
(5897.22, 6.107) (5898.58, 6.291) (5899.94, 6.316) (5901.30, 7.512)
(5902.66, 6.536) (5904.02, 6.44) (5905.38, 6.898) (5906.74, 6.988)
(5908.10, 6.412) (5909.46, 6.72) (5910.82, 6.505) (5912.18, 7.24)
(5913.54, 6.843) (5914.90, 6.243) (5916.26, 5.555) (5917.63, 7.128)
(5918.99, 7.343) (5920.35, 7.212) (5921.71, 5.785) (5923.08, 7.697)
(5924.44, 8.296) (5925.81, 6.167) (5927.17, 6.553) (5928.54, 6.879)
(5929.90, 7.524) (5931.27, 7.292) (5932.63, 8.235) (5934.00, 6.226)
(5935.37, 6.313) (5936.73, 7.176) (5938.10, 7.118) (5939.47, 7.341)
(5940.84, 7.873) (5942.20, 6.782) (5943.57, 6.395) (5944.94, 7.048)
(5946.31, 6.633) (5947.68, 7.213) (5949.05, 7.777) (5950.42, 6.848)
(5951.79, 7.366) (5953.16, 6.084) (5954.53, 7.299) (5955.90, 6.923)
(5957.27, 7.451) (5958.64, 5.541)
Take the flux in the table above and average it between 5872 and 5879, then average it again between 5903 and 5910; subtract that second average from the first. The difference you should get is 0.41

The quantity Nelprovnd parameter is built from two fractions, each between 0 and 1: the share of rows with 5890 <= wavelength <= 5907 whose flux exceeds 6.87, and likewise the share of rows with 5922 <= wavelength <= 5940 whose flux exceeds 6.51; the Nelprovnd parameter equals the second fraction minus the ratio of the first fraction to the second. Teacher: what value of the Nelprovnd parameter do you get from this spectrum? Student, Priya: 0.37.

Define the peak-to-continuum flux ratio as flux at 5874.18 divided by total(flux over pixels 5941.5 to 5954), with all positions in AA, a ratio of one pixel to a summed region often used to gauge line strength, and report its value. 0.12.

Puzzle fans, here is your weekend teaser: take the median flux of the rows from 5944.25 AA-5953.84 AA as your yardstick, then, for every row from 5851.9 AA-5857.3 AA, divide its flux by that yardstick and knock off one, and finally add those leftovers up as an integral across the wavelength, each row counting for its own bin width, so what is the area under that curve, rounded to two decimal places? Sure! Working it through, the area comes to -0.24 AA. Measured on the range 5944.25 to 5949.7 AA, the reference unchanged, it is 0.09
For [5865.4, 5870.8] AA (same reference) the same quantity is -0.08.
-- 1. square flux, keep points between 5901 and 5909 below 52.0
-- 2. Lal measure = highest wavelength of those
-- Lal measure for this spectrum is 5908.10 AA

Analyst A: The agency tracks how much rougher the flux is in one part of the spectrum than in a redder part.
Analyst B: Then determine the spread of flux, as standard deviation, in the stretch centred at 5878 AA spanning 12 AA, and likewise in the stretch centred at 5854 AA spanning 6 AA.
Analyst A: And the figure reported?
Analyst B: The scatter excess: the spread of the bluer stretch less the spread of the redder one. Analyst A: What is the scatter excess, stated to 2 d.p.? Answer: -0.23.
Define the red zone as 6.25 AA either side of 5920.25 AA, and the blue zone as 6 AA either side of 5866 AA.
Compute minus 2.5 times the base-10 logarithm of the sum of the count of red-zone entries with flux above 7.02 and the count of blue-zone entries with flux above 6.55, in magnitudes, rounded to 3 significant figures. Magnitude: -2.70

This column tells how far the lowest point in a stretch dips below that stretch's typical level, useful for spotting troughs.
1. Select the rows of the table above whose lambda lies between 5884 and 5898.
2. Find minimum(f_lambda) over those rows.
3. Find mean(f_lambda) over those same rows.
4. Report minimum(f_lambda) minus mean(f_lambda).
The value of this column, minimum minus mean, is -1.1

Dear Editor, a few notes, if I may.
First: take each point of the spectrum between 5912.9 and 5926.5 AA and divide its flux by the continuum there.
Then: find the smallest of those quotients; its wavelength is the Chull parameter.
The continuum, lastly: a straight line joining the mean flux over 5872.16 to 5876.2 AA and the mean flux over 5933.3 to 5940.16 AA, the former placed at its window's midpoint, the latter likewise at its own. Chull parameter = 5916.26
